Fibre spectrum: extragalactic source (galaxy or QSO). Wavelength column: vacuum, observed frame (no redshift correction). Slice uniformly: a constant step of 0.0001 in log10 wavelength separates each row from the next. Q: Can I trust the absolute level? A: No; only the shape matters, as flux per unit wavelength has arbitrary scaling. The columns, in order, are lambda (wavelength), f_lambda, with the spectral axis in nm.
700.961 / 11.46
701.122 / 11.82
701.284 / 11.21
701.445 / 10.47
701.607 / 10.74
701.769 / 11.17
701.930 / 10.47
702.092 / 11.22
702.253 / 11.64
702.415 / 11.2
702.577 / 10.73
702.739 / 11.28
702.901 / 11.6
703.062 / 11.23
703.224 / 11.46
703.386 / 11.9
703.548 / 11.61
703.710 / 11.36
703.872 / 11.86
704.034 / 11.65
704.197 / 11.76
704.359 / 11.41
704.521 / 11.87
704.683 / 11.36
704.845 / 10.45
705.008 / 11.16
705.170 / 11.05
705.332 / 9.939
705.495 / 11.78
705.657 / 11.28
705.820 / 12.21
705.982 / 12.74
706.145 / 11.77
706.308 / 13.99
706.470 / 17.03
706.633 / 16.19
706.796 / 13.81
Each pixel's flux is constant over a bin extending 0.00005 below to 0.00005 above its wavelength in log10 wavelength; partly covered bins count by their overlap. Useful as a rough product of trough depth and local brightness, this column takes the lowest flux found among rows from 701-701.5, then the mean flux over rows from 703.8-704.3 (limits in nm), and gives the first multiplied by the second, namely 123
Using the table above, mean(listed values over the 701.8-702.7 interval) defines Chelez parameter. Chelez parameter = 11.1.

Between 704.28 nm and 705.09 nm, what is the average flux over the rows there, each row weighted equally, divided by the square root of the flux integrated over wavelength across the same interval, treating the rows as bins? 3.7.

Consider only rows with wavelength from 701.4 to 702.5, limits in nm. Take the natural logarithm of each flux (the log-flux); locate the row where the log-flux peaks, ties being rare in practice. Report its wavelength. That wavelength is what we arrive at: 702.253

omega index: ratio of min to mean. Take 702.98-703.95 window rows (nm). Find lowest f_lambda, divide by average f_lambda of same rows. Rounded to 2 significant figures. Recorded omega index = 0.97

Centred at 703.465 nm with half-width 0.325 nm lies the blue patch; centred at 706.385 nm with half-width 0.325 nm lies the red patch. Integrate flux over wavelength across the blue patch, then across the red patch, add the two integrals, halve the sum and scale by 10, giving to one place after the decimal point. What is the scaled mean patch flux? 85.5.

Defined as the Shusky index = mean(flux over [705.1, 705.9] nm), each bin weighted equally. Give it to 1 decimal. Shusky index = 11.3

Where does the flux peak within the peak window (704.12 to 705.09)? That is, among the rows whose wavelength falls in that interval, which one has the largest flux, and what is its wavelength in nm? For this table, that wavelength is 704.521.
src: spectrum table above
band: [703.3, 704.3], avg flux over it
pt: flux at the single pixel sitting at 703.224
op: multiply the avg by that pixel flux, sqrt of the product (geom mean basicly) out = 11.6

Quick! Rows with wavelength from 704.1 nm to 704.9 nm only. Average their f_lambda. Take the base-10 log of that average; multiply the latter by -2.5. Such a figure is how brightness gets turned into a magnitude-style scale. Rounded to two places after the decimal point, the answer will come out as -2.64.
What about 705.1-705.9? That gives -2.63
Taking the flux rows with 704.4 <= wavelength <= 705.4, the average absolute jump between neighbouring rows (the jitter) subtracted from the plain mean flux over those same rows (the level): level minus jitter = 10.3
